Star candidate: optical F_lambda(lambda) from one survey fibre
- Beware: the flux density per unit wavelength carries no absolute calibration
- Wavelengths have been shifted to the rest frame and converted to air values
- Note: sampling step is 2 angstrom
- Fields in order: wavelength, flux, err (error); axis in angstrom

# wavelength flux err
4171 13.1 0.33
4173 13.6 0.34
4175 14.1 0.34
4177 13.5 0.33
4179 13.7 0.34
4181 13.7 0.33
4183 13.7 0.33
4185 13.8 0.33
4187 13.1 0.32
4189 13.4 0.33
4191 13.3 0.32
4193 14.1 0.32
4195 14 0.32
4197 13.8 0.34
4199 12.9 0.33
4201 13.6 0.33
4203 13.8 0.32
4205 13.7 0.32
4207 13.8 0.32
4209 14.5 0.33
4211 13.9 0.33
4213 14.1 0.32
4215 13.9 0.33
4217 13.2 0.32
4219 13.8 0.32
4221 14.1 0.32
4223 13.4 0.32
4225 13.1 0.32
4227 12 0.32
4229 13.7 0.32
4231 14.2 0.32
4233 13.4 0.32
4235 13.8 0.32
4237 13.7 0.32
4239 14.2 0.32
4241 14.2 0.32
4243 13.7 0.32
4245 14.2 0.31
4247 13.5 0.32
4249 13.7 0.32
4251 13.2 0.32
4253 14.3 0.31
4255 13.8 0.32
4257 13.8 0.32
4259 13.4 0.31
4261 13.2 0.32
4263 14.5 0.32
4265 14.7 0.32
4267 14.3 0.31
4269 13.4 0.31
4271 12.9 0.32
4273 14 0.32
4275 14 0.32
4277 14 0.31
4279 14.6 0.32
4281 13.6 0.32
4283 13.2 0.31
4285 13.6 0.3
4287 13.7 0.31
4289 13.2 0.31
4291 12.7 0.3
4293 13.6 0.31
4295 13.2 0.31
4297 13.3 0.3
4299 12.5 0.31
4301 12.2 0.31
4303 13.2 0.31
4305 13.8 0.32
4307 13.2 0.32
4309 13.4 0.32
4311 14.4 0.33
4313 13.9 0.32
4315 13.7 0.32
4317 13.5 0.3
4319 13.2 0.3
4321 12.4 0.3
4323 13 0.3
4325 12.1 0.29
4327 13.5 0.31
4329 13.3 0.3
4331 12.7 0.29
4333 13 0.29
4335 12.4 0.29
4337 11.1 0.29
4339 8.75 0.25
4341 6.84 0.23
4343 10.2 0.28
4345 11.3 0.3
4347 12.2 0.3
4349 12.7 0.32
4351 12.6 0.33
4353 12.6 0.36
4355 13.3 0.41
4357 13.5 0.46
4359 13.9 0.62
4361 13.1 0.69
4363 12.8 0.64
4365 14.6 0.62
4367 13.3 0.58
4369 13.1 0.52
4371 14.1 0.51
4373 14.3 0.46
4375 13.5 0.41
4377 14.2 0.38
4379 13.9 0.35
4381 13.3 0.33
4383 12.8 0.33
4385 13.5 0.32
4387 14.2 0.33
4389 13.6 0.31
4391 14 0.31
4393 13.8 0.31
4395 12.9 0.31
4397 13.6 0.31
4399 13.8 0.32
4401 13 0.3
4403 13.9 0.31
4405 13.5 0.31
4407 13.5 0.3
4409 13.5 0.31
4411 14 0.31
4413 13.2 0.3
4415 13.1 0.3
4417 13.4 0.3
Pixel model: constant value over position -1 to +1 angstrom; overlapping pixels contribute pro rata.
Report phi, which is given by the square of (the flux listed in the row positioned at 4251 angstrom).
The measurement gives 174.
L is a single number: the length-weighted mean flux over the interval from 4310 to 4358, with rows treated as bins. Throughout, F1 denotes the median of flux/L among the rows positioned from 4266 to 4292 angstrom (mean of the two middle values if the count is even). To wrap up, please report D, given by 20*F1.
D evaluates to 22.0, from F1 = 1.10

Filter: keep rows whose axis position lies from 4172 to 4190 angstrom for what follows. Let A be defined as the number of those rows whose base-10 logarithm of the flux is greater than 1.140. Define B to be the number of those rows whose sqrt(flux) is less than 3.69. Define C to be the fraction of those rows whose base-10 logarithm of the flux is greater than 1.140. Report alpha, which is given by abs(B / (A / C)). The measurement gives 0.44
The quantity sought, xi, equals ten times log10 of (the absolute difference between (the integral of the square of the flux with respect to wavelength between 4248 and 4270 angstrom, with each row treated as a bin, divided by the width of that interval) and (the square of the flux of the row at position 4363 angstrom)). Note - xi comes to 14.5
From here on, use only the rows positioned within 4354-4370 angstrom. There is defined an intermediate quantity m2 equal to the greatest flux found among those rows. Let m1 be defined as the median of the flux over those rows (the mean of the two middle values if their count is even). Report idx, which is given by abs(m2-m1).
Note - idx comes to 1.3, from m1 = 13.3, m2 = 14.6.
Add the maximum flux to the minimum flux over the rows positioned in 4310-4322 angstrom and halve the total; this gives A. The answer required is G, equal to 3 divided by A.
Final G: 0.224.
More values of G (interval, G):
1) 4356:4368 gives 0.219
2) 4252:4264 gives 0.217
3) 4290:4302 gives 0.233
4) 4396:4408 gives 0.223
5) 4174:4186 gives 0.217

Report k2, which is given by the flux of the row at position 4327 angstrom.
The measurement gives 13.5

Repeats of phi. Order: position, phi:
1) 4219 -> 190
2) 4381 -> 177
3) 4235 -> 190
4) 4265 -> 216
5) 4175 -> 199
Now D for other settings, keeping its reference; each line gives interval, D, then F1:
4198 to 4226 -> 22.4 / 1.12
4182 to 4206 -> 22.2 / 1.11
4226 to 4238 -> 22.2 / 1.11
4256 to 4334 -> 21.7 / 1.09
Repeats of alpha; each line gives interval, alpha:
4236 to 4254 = 0.22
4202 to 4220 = 0.11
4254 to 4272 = 0.44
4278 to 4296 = 0.78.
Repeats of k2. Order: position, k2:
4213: 14.1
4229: 13.7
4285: 13.6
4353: 12.6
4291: 12.7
